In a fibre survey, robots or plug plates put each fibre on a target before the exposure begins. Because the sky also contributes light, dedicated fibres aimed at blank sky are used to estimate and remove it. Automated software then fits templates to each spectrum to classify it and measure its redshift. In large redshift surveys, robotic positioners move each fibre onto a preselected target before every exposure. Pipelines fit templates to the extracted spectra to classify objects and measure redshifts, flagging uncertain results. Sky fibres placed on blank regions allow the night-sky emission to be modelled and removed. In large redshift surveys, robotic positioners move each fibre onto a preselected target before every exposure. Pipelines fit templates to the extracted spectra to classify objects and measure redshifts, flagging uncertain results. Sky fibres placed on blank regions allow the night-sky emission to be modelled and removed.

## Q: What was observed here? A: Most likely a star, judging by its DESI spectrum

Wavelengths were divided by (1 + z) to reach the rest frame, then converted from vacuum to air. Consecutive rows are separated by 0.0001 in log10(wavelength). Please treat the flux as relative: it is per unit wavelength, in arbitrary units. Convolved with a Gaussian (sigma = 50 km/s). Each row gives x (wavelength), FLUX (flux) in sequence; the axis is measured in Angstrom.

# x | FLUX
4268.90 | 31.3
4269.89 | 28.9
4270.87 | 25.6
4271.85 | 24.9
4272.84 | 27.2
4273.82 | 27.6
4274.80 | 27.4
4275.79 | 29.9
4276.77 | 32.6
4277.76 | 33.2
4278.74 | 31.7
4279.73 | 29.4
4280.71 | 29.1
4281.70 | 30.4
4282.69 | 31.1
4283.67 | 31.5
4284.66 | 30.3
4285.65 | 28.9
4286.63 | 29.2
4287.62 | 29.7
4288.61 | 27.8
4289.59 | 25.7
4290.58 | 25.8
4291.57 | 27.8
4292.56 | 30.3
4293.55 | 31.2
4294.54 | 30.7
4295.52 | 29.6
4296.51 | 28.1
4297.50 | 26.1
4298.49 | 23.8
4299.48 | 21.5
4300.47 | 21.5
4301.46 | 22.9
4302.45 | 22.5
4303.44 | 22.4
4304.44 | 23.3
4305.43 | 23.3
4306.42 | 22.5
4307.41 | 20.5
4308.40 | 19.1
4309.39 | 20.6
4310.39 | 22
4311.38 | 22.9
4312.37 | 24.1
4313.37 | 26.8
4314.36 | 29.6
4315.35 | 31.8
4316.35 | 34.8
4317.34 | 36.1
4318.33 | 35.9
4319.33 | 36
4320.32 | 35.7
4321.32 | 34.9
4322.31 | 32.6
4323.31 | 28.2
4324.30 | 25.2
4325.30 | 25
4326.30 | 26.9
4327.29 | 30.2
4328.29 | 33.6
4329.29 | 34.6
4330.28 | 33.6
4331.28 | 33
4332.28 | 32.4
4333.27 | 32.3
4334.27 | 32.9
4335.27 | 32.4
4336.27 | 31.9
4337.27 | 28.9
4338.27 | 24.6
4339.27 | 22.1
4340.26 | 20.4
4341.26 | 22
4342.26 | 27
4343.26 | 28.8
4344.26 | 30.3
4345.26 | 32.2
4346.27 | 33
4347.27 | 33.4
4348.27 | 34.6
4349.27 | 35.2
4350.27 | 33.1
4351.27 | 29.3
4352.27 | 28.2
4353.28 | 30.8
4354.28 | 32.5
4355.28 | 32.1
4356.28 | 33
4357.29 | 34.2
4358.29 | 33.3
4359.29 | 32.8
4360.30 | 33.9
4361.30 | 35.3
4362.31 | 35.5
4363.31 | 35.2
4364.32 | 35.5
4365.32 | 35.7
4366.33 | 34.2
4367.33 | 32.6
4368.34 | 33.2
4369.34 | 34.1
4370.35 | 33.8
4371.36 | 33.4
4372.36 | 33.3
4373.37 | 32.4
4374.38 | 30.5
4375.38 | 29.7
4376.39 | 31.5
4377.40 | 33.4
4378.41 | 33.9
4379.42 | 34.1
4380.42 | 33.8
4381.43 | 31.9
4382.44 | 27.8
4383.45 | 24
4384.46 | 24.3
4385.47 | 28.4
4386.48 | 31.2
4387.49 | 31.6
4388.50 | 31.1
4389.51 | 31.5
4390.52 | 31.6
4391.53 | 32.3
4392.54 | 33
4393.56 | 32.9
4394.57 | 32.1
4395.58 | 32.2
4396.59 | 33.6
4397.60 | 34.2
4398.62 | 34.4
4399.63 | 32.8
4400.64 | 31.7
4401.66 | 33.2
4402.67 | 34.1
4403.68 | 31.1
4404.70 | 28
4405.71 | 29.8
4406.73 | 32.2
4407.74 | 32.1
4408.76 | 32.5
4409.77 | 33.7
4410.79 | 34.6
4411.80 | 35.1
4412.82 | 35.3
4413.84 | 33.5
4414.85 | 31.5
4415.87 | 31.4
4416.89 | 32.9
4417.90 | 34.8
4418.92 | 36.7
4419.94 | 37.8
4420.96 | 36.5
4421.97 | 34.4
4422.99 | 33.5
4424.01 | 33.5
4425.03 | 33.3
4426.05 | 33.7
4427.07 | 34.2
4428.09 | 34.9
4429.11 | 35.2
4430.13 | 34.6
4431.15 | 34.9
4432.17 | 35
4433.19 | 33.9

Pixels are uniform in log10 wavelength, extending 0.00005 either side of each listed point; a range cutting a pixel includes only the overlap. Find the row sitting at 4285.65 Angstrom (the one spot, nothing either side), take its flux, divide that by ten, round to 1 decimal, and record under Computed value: 2.9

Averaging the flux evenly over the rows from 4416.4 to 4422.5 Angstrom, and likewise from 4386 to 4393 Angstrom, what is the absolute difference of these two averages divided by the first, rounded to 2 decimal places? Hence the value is 0.11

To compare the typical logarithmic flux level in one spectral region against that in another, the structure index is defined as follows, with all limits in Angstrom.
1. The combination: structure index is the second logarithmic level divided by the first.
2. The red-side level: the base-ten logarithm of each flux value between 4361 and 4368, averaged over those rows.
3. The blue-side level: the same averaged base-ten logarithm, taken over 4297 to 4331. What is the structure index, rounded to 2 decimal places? 0.93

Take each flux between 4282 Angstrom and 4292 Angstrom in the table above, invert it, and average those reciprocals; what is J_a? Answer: 0.0349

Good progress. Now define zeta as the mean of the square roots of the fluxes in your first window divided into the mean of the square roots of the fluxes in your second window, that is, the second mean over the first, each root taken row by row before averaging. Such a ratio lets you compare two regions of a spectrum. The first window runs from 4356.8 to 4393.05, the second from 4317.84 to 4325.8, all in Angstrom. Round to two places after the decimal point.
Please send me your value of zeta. 0.99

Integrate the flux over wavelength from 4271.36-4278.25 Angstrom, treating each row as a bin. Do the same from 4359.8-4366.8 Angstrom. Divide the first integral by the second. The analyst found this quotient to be 0.81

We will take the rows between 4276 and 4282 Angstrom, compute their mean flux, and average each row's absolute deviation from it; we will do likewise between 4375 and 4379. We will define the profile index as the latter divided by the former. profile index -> 1.1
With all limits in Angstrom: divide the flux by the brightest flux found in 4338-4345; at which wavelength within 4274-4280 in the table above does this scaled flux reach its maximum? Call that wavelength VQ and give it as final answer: 4277.76 Angstrom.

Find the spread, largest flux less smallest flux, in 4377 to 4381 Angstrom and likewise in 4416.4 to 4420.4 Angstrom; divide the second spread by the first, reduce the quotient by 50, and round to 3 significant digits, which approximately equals -43.0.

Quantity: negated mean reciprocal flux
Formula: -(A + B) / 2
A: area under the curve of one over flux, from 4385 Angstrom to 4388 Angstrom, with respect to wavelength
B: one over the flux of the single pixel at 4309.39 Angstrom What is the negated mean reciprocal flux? -0.074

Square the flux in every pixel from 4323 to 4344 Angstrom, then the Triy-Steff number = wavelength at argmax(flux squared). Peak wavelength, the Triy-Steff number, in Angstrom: 4329.29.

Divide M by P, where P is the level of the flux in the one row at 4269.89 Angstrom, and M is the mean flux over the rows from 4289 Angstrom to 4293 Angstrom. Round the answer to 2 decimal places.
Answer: 0.95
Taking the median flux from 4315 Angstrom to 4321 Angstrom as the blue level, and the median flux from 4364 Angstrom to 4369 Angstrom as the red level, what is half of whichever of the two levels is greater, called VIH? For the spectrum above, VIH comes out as 17.9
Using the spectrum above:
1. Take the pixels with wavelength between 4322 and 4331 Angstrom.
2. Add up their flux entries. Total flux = 270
